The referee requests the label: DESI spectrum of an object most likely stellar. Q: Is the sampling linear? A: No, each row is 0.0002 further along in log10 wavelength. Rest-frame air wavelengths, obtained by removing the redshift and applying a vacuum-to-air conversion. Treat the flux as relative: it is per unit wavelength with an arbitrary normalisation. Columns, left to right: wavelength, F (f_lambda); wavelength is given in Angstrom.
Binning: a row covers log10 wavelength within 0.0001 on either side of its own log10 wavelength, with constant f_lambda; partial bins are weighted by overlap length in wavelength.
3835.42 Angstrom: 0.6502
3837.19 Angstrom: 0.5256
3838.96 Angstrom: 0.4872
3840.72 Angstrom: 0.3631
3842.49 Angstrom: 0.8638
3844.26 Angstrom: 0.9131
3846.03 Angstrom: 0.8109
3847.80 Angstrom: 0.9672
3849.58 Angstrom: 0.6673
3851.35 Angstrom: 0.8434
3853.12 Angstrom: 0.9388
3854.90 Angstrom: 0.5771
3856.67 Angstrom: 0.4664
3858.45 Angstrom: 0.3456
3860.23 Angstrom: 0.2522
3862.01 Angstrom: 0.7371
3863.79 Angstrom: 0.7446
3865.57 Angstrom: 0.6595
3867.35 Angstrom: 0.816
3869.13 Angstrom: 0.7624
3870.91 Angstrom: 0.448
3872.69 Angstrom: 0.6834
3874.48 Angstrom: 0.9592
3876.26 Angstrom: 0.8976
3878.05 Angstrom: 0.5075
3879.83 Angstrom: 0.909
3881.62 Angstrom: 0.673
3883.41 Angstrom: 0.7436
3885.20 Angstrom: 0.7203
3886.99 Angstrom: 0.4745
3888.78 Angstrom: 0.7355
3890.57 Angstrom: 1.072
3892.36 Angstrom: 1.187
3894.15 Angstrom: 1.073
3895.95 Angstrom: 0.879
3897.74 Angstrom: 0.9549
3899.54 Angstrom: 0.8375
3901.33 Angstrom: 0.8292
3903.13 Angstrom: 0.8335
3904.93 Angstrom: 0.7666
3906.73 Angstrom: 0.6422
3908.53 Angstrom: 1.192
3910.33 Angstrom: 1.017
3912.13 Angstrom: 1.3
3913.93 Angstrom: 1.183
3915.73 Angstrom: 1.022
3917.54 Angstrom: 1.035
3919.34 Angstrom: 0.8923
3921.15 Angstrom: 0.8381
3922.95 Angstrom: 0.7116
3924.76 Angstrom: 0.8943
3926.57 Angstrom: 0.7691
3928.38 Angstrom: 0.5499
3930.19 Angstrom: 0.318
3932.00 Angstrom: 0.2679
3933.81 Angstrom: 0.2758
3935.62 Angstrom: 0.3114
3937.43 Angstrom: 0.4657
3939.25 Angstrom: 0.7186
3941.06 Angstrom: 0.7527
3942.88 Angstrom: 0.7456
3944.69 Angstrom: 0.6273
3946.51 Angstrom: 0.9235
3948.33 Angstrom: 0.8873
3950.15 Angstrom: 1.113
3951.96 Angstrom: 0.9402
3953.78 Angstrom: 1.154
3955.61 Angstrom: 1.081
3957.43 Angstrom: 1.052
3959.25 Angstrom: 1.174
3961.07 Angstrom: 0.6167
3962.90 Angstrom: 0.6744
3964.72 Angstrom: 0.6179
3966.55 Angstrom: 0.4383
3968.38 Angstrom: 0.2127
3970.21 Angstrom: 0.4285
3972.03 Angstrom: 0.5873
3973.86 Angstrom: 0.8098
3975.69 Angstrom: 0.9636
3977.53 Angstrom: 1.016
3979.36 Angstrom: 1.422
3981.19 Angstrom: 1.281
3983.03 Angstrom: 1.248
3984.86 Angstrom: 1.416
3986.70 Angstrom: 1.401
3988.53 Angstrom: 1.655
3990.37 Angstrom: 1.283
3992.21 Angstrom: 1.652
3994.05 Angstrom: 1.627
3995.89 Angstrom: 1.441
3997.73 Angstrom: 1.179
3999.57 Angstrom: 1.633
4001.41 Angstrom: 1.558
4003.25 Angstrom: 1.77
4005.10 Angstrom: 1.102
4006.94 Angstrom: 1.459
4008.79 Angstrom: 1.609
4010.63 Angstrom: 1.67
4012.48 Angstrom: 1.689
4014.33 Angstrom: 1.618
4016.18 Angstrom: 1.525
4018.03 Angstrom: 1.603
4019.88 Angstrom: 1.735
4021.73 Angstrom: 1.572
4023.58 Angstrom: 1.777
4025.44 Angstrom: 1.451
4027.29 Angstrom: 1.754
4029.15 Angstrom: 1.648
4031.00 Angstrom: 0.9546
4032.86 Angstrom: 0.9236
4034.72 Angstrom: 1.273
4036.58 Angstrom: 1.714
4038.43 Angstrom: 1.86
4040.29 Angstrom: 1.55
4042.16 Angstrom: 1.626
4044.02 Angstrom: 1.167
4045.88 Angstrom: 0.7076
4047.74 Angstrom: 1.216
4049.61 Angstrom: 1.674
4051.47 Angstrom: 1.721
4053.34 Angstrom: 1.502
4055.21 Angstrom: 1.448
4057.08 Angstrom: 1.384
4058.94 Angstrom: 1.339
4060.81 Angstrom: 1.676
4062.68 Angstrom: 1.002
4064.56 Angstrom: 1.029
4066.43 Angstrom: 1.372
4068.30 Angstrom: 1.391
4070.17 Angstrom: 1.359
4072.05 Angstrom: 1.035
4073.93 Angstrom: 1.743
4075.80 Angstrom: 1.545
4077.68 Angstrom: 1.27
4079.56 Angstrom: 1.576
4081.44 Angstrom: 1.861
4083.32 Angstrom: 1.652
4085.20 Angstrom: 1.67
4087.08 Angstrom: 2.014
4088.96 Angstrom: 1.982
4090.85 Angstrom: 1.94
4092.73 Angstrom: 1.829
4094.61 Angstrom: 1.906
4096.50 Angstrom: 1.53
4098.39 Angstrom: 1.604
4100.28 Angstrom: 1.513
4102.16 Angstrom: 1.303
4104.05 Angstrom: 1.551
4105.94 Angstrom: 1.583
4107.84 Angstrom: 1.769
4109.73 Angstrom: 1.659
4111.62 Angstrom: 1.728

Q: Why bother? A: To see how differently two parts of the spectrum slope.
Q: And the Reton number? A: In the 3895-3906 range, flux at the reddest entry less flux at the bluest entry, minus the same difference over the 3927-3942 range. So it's -0.32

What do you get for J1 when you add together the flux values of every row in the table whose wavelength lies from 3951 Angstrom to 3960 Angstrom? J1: 5.4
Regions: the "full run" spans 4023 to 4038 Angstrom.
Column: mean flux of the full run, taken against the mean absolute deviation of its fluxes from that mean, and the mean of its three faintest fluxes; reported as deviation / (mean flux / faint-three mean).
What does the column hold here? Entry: 0.21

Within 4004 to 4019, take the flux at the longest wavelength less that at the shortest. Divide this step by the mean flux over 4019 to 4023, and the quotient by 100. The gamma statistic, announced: 0.003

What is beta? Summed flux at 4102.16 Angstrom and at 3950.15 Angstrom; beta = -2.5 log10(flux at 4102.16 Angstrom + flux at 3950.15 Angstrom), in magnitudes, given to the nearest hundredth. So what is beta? -0.96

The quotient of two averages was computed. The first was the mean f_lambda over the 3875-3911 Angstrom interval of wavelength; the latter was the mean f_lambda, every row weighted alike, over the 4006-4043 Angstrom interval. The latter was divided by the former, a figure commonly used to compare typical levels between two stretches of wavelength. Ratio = 1.8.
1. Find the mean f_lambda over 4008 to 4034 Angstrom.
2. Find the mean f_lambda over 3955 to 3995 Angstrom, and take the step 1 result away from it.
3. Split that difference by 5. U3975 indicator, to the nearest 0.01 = -0.10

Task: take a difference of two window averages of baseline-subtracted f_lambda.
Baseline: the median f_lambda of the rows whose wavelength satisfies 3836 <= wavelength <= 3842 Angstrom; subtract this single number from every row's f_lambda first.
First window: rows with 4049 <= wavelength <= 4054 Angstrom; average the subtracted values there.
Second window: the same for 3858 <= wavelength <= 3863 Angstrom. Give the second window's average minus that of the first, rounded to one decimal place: -1.2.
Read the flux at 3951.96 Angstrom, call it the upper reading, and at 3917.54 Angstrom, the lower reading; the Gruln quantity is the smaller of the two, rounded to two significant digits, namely 0.94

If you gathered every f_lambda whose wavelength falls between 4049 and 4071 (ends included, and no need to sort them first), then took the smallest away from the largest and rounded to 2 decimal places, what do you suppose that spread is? 0.72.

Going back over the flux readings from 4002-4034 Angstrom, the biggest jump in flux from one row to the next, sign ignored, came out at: 0.7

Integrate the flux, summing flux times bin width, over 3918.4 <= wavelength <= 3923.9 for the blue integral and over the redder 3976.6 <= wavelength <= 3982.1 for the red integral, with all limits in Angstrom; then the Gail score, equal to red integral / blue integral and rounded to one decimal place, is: 1.5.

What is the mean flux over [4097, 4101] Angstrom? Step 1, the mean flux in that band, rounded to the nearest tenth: 1.6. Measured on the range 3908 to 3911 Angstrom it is 1.1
